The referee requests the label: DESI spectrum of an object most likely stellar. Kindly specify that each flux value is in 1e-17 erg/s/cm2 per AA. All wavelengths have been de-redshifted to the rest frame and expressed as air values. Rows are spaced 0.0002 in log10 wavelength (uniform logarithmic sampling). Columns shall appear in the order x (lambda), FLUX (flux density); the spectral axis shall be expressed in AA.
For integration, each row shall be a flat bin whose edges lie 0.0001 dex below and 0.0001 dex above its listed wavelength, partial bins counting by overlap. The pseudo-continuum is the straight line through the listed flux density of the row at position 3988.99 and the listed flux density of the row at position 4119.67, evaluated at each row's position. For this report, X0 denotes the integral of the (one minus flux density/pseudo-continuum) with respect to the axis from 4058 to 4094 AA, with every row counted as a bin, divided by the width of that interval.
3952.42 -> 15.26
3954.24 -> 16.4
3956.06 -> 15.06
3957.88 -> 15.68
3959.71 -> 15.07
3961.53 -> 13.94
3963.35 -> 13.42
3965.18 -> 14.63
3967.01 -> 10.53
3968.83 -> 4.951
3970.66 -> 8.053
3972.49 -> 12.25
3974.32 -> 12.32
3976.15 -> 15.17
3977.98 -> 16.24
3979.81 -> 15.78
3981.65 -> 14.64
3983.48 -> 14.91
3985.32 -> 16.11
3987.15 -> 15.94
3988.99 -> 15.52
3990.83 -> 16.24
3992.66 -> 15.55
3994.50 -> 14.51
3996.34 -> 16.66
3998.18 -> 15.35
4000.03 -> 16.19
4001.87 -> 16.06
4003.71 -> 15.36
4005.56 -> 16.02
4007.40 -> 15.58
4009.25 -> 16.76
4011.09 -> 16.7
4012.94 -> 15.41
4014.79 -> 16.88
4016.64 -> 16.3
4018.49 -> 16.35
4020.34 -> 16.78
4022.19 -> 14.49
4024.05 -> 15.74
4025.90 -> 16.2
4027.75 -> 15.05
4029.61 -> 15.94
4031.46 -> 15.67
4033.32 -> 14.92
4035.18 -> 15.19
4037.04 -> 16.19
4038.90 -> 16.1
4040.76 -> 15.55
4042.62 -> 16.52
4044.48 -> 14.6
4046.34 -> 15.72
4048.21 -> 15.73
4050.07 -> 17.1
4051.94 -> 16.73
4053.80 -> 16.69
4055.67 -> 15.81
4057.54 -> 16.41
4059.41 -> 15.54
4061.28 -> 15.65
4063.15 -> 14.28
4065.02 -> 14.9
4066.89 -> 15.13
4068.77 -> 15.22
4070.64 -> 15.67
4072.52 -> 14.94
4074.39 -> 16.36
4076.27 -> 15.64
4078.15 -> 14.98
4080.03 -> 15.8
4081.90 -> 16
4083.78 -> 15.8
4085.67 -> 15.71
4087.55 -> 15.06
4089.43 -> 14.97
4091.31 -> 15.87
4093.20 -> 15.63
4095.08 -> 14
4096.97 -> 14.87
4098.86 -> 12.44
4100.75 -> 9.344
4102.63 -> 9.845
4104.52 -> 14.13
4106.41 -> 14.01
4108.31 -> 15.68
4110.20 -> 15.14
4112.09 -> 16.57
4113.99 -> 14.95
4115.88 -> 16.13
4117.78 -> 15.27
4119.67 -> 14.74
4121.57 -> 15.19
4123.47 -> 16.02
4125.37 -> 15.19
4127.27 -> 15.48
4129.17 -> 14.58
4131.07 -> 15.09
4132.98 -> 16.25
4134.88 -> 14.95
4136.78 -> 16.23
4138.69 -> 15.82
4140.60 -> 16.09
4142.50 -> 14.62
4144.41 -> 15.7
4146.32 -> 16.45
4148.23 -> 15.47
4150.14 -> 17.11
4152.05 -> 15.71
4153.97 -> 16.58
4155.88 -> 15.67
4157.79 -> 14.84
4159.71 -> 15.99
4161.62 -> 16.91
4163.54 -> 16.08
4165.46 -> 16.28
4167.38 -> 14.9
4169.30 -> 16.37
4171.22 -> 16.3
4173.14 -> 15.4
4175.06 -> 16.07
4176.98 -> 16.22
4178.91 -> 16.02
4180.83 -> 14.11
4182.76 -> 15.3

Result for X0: -0.029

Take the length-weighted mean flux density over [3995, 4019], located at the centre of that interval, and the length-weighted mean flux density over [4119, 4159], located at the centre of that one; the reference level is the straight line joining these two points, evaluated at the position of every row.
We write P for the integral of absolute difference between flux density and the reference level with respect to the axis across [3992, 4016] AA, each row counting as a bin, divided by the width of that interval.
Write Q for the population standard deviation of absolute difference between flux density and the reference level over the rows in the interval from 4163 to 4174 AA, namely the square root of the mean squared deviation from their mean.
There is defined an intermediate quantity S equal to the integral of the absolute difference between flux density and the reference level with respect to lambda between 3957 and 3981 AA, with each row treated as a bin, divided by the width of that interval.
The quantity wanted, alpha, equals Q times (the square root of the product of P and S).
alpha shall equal 0.36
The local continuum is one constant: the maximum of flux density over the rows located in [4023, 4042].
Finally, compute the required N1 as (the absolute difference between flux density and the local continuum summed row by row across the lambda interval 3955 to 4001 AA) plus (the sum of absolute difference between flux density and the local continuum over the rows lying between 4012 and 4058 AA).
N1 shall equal 66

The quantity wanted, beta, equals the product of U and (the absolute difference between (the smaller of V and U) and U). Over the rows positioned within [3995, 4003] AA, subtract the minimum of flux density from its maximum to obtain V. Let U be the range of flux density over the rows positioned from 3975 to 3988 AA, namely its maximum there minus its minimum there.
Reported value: 0.5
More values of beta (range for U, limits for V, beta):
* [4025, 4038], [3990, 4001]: 0.0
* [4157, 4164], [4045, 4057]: 1.4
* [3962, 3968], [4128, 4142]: 10.0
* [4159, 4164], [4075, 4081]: 0.1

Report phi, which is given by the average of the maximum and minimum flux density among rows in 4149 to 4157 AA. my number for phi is 16.4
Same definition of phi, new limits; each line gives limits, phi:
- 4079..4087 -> 15.9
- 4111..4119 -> 15.8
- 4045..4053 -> 16.4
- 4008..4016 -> 16.1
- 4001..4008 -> 15.7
